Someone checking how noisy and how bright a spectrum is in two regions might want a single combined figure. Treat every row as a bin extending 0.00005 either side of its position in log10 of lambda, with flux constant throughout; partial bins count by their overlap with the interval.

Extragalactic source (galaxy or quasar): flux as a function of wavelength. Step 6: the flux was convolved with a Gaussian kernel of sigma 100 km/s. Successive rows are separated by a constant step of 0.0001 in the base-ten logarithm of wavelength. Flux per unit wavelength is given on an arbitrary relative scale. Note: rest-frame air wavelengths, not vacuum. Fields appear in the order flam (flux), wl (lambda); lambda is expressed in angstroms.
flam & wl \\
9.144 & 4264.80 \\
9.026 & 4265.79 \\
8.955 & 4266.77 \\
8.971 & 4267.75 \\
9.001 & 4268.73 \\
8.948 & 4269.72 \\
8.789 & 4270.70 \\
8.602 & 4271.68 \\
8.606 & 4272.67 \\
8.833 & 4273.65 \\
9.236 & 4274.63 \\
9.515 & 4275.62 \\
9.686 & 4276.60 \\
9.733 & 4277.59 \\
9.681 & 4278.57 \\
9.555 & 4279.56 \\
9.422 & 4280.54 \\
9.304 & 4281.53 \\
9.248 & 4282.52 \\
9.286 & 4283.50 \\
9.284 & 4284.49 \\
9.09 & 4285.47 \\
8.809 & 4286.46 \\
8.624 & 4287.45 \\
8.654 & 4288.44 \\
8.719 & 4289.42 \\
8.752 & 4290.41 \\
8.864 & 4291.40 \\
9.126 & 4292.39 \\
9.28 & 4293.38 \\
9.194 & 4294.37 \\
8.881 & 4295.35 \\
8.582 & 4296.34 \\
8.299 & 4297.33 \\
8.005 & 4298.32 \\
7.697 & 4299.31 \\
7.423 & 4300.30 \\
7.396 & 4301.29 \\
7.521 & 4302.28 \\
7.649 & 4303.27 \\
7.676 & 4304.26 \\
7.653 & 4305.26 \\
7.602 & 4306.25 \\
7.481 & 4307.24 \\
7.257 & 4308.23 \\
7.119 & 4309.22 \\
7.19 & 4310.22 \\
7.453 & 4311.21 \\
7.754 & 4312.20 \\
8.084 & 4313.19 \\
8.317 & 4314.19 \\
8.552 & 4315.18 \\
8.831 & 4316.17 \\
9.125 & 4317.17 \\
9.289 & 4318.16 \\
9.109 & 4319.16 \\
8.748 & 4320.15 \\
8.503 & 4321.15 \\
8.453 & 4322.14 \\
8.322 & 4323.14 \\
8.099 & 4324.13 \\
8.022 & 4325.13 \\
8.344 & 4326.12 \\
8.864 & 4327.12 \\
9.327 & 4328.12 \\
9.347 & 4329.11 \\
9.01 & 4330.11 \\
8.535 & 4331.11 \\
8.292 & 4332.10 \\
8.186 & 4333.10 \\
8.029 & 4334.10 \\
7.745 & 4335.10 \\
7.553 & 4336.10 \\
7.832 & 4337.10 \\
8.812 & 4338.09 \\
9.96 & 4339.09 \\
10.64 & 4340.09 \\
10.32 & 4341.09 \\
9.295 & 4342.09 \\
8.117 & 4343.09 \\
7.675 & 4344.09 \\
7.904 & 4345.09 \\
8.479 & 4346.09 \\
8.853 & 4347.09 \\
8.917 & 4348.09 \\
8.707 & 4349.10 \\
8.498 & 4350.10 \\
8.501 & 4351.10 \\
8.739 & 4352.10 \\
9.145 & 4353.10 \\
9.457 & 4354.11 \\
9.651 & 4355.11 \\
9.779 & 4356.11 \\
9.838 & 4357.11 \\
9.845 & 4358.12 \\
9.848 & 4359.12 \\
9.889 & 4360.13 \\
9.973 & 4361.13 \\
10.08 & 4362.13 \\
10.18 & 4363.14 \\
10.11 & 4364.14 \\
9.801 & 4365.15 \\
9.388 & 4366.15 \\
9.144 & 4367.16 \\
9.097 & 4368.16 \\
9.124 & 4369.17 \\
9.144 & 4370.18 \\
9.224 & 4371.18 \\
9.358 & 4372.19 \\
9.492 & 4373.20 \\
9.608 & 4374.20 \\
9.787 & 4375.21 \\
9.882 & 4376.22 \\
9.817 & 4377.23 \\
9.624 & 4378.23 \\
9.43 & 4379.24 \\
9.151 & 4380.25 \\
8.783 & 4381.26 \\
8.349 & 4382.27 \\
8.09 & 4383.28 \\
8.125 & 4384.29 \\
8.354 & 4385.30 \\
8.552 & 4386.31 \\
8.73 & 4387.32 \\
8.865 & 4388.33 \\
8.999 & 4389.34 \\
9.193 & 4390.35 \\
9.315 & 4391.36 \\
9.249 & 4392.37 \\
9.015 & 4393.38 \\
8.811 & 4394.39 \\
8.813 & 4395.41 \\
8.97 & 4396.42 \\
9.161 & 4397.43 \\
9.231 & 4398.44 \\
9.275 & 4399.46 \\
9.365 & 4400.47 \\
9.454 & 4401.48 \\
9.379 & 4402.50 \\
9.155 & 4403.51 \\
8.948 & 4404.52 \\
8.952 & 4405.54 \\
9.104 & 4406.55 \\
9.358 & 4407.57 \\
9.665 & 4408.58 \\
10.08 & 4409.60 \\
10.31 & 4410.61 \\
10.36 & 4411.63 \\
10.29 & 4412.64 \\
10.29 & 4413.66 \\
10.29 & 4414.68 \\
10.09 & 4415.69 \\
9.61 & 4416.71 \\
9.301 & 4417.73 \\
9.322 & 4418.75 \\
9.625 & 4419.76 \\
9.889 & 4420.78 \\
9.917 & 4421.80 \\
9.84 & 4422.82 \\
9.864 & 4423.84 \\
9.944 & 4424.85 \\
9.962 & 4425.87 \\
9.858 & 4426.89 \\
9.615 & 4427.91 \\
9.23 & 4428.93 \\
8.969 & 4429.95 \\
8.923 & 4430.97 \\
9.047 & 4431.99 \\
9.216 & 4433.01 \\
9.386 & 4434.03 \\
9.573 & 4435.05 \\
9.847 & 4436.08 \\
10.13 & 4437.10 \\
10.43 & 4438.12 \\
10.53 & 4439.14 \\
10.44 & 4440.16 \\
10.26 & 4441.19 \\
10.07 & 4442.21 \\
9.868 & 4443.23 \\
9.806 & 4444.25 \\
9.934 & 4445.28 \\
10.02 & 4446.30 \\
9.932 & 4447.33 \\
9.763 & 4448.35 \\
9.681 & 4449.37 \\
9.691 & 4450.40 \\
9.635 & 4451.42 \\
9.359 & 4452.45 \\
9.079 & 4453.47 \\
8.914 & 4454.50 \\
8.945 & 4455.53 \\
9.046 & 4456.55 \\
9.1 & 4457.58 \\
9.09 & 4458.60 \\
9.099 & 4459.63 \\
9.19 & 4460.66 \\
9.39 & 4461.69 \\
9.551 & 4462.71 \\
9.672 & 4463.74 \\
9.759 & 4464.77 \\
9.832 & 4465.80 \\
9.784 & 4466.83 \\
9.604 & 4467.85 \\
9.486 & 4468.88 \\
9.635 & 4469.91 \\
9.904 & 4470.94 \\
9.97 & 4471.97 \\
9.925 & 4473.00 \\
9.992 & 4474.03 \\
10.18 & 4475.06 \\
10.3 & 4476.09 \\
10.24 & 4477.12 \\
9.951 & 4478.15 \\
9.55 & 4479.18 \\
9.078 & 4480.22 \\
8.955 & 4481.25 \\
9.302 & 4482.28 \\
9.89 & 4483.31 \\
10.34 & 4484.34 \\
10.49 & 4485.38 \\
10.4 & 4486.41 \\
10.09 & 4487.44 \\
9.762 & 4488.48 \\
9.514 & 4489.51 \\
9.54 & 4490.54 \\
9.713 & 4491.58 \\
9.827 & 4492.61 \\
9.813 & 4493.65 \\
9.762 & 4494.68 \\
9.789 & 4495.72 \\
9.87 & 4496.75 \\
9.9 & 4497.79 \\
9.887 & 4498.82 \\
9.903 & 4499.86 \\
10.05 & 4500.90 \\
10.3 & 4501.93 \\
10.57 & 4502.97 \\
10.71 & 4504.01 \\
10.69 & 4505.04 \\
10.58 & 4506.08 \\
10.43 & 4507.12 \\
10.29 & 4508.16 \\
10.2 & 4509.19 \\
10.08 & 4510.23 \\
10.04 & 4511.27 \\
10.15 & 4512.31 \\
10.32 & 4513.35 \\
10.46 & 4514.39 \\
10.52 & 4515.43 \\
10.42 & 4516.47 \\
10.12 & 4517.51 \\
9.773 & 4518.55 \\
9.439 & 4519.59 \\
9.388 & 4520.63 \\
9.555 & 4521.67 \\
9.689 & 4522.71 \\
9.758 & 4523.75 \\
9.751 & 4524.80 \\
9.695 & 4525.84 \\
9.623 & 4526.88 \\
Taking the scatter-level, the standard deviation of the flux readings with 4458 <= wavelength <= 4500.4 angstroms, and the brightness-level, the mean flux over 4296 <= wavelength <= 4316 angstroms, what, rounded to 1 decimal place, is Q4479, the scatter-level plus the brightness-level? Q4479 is 8.1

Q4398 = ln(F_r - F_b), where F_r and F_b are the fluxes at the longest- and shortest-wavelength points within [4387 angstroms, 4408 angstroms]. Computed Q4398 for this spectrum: -0.5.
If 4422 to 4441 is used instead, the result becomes -0.5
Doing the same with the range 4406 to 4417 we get -0.7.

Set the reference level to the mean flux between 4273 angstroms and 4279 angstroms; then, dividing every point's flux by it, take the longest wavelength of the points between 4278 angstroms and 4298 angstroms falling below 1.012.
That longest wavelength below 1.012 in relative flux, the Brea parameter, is 4297.33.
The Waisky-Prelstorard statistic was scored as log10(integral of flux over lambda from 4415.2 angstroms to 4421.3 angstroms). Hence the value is 1.77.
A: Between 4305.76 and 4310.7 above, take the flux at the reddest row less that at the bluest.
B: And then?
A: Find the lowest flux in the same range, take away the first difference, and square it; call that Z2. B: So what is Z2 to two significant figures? 57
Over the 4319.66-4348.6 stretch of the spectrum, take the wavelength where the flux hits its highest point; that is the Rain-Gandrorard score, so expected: 4340.09 angstroms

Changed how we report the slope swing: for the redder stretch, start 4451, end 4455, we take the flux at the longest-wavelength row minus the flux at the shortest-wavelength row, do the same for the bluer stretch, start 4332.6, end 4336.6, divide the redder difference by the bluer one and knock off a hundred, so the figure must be -99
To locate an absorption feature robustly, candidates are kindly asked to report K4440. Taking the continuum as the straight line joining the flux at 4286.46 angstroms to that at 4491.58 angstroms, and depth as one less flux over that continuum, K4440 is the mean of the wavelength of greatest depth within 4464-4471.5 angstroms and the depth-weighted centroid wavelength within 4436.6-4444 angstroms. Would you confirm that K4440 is 4454.3 angstroms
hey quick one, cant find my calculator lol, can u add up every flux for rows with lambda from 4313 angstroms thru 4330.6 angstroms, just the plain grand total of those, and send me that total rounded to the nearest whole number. 156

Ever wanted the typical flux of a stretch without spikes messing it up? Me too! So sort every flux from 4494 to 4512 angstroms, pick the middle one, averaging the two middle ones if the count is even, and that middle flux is 10.1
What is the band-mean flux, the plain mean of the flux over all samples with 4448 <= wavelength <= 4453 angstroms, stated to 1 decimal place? 9.6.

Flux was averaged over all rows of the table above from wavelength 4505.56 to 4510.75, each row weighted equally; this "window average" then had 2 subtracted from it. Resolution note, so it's 8.32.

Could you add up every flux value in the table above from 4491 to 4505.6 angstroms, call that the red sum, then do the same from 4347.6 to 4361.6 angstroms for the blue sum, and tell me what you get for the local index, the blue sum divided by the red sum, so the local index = 0.929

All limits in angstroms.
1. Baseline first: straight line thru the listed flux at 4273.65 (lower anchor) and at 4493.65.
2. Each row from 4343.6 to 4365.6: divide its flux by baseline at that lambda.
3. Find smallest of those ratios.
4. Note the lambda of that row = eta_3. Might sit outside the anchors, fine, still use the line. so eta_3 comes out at 4344.09 angstroms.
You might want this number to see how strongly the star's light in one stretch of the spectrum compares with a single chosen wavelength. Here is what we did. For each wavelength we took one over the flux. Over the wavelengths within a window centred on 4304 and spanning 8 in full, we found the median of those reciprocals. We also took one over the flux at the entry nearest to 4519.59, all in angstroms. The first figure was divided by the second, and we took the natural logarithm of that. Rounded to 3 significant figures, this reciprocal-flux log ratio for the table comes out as 0.222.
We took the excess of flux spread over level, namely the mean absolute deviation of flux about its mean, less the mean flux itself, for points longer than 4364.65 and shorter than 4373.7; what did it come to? -9.13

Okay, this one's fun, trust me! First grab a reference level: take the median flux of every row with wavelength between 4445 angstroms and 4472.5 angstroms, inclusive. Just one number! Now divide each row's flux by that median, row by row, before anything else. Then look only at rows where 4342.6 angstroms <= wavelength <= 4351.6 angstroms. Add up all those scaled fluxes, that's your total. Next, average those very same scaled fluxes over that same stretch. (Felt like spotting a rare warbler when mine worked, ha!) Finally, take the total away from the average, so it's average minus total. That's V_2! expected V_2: -7.0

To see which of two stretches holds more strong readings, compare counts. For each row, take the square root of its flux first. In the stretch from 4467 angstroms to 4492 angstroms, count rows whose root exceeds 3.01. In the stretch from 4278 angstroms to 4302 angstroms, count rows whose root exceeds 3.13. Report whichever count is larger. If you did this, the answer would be 23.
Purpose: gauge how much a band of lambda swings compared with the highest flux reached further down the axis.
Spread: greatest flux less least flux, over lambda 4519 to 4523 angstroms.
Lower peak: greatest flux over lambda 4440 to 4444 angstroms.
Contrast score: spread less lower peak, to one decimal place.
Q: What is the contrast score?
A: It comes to -10.1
